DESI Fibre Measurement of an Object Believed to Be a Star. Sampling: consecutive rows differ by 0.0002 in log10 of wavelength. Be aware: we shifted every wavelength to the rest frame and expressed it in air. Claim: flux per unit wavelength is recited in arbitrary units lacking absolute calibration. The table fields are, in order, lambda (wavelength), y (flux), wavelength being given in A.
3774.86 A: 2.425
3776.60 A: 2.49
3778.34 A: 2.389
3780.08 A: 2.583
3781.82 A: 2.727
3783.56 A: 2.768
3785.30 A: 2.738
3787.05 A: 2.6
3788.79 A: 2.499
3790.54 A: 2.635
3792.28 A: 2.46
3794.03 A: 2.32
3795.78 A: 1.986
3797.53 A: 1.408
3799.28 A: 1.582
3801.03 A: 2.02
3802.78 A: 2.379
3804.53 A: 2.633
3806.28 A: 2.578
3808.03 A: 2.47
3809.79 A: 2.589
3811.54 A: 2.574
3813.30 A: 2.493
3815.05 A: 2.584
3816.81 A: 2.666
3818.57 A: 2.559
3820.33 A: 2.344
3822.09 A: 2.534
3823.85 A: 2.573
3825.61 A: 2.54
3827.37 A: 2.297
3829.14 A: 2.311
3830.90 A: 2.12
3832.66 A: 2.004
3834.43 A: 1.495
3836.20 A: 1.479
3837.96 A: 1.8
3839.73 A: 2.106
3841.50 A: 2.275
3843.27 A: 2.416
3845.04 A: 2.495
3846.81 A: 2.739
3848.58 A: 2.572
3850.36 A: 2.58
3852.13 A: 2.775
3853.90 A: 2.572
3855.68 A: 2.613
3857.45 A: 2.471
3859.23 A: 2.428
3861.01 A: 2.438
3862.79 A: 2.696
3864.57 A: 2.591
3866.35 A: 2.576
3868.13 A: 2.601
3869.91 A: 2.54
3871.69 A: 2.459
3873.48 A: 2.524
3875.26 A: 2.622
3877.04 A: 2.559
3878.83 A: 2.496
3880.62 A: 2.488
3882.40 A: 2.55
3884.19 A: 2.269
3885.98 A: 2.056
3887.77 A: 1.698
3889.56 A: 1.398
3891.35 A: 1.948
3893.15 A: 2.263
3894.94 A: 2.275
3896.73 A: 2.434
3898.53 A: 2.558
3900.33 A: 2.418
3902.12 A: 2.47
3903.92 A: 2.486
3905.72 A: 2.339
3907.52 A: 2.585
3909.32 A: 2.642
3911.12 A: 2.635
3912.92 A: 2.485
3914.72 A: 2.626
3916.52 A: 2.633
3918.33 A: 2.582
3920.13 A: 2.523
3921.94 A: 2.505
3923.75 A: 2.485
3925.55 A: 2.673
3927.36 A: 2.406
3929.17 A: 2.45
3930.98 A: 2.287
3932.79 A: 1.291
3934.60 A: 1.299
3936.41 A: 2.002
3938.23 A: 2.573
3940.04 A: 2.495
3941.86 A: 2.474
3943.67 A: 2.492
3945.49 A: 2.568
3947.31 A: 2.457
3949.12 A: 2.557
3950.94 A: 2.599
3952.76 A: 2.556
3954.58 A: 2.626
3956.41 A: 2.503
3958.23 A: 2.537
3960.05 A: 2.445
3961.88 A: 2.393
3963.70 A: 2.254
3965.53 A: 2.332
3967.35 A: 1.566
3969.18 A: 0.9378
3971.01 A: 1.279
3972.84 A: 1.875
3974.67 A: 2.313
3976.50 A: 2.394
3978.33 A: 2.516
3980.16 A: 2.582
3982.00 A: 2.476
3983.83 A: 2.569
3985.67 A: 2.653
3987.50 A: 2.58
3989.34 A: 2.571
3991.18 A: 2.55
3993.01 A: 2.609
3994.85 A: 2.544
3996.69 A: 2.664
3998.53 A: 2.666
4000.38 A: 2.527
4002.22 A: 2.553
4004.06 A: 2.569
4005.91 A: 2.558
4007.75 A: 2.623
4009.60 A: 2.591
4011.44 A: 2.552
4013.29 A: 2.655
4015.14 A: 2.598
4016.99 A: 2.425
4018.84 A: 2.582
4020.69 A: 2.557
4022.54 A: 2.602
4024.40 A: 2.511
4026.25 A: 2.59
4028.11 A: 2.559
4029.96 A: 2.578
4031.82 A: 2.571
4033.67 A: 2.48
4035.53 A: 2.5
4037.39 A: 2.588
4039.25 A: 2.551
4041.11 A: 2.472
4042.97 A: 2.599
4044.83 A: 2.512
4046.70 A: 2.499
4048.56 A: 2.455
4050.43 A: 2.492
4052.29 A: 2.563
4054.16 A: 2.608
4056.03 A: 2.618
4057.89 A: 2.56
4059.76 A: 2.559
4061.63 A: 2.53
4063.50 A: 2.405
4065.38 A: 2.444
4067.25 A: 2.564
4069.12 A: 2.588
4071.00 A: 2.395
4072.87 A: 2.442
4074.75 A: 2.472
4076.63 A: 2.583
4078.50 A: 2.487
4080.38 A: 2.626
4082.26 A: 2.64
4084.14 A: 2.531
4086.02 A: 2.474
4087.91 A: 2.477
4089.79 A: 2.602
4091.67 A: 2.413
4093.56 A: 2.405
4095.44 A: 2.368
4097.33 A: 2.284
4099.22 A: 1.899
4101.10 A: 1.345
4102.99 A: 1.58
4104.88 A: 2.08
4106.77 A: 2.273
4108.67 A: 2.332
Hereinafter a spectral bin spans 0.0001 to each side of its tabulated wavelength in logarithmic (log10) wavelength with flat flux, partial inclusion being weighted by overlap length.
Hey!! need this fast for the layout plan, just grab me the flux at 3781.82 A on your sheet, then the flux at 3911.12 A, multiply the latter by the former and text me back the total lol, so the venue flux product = 7.2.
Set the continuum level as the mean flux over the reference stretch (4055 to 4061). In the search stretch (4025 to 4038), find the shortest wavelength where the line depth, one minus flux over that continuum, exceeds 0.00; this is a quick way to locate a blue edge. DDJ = 4028.11 A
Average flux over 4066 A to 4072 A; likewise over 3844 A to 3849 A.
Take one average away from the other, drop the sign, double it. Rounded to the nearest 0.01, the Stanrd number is 0.17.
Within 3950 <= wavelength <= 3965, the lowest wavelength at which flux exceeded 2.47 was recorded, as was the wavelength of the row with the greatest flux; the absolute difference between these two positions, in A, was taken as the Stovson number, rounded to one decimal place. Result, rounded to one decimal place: 3.6 A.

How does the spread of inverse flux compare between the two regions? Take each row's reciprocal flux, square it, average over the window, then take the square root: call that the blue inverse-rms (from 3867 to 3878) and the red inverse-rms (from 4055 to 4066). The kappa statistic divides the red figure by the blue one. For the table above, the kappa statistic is 1.01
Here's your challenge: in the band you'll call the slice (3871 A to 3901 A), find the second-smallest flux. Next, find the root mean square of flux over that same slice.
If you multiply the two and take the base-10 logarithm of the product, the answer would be 0.60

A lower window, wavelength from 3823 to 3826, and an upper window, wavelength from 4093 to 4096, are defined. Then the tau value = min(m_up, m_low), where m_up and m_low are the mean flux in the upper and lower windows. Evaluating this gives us 2.39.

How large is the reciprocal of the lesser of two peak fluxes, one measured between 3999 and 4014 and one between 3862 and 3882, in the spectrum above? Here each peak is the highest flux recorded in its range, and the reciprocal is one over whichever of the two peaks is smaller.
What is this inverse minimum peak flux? 0.377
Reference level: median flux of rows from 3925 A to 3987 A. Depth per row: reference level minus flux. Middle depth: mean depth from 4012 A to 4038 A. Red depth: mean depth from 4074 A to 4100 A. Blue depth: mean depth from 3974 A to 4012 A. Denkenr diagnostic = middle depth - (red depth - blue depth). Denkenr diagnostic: -0.20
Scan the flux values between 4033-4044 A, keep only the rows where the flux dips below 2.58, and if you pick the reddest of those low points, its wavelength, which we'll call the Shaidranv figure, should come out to 4041.11 A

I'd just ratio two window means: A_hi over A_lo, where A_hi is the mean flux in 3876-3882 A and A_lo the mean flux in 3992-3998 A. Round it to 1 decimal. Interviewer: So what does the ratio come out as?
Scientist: 1.0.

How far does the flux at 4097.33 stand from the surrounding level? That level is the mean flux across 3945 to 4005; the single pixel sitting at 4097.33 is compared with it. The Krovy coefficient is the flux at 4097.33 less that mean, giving -0.10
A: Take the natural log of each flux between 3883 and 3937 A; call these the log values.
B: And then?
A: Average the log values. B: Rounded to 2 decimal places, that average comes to 0.81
